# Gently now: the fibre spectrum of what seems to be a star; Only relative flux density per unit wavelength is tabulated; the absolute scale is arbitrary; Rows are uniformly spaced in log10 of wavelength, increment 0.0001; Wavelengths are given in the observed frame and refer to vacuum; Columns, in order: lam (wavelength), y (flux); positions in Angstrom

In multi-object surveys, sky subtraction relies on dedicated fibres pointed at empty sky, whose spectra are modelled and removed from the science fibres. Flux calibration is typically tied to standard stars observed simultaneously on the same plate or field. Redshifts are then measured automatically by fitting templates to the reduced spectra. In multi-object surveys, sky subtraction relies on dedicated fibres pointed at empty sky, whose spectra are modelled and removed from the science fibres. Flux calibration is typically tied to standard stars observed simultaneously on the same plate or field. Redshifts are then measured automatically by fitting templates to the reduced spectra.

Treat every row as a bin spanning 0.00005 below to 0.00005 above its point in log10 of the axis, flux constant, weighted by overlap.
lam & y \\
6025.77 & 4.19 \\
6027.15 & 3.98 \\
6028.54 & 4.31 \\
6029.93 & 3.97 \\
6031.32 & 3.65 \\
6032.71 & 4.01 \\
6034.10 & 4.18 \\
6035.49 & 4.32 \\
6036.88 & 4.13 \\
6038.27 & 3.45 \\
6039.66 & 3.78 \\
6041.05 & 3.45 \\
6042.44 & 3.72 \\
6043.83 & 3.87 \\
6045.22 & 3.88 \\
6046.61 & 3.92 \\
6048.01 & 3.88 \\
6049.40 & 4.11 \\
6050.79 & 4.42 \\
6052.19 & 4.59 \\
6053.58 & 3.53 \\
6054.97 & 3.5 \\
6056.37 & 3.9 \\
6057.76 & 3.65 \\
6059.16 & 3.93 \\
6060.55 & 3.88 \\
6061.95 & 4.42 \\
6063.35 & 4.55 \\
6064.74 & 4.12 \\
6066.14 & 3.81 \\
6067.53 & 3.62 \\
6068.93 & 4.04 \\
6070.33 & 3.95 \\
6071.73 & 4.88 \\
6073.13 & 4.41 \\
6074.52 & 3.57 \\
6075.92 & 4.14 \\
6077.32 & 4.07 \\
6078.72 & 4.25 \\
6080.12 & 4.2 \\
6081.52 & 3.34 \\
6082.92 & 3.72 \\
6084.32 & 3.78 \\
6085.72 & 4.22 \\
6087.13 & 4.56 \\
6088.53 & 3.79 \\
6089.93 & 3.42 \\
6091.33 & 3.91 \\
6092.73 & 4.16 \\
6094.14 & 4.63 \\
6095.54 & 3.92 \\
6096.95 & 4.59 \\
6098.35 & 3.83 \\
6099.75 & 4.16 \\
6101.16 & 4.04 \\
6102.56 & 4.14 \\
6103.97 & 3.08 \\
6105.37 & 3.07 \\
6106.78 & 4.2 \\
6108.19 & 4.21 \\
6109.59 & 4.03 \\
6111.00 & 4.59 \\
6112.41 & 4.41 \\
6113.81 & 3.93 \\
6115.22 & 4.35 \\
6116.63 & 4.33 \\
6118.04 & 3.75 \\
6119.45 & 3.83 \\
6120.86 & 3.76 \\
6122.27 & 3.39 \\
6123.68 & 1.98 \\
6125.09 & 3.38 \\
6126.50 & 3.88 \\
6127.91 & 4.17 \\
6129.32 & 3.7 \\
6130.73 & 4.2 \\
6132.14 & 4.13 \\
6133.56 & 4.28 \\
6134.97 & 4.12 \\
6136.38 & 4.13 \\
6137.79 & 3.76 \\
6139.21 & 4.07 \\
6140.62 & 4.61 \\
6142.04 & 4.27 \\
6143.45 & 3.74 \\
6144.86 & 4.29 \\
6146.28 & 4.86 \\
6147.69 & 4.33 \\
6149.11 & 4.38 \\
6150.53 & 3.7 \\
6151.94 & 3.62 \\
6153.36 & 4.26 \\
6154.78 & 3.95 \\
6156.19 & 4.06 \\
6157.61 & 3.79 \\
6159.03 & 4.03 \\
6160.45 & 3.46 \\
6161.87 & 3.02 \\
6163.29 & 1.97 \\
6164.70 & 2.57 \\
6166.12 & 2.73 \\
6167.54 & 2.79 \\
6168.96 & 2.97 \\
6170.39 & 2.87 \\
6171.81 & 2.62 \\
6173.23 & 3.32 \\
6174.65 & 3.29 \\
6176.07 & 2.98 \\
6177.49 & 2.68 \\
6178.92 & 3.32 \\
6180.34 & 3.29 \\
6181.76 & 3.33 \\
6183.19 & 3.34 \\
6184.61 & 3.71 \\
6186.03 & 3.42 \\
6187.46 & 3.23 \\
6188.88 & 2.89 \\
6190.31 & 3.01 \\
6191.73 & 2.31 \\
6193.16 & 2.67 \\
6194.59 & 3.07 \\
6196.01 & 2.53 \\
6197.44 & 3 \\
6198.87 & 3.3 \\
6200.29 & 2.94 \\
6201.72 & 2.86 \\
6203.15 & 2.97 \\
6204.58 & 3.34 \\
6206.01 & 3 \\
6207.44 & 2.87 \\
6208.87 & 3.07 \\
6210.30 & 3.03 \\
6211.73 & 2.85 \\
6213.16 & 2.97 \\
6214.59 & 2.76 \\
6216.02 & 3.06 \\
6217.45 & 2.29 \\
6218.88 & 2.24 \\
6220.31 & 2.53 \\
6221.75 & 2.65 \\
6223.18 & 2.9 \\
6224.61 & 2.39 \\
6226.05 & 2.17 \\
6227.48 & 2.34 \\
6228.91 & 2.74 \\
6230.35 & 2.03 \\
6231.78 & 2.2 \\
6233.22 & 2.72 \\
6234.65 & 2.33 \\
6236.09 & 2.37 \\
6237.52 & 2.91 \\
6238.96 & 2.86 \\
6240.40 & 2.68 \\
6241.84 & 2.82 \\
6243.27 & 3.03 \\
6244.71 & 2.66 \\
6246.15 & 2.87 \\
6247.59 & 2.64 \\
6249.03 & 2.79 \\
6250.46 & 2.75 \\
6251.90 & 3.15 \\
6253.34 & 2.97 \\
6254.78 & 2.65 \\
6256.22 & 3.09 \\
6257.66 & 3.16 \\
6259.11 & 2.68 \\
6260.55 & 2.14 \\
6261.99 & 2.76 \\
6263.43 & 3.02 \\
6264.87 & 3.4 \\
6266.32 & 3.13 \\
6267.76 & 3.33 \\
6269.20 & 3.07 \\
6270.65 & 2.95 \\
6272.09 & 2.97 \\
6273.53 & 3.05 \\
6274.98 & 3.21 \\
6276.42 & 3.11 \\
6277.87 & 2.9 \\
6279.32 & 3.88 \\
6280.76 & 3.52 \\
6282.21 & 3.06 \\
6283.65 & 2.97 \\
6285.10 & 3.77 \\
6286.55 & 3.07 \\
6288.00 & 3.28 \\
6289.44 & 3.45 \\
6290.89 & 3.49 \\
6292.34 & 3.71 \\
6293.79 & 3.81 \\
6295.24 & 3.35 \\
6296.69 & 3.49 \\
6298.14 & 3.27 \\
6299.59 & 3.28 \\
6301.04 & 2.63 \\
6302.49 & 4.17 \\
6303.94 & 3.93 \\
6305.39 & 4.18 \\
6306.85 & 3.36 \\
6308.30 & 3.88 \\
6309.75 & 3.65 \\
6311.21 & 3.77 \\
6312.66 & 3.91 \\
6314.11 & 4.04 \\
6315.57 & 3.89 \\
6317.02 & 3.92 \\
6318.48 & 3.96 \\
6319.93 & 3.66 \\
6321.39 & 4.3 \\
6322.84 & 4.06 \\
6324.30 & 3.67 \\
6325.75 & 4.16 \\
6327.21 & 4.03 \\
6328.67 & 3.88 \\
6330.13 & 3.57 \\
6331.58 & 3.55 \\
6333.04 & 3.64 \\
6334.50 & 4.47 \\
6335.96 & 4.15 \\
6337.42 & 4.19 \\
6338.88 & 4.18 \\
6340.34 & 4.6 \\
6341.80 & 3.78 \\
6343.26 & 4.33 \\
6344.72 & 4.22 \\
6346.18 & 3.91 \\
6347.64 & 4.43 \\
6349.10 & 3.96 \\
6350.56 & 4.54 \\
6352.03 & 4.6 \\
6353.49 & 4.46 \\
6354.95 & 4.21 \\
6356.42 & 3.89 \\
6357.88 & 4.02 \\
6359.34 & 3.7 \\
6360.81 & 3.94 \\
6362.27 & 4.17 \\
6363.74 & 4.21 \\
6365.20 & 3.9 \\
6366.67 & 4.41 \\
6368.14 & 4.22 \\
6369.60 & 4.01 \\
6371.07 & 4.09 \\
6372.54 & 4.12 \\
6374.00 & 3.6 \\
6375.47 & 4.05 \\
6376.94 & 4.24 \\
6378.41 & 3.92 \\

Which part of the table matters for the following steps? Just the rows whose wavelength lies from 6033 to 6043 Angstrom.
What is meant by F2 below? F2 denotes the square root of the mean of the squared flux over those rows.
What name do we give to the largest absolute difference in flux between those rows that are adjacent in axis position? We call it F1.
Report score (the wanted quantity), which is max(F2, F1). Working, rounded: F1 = 0.68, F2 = 3.9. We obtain 3.9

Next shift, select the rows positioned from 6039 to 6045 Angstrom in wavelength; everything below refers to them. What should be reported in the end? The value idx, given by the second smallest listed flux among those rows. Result 3.72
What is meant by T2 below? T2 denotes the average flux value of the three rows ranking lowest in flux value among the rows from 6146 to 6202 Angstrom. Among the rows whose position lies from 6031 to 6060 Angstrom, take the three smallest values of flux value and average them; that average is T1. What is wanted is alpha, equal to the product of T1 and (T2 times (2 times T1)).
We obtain 55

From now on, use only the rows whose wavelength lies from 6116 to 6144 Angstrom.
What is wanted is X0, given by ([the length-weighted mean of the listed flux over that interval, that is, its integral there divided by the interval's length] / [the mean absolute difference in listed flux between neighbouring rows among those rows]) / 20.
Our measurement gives 0.452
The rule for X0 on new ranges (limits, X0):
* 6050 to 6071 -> 0.643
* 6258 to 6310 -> 0.465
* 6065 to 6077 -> 0.404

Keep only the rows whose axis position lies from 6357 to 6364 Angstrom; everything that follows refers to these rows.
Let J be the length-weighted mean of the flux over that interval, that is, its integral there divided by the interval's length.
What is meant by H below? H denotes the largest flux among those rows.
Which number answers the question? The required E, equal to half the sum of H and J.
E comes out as 4.10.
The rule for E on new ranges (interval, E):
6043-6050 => 4.02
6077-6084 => 4.08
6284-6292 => 3.59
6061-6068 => 4.33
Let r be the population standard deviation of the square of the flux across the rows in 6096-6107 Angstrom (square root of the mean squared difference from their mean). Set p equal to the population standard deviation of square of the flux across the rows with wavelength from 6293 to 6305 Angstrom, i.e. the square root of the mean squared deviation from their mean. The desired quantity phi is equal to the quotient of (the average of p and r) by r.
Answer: 0.90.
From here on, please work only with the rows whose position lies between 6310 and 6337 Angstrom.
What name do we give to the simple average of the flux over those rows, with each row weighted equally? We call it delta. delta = 3.92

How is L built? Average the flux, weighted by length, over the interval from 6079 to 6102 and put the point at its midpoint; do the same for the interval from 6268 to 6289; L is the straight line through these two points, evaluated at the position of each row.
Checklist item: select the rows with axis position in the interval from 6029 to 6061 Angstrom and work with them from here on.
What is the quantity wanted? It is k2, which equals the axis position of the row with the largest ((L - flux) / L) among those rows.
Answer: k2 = 6038.27 Angstrom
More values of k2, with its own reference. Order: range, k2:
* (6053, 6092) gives 6081.52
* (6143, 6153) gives 6151.94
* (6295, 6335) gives 6301.04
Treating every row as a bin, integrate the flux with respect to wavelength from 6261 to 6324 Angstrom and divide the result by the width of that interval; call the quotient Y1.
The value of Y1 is 3.5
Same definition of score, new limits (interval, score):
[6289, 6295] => 3.6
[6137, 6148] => 4.3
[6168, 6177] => 3.0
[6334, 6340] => 4.2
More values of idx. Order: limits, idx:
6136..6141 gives 4.07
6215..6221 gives 2.29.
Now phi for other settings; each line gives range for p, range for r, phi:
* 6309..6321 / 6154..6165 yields 0.61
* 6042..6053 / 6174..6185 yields 1.17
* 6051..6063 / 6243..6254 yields 2.03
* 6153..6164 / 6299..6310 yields 1.15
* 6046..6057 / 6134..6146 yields 1.16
